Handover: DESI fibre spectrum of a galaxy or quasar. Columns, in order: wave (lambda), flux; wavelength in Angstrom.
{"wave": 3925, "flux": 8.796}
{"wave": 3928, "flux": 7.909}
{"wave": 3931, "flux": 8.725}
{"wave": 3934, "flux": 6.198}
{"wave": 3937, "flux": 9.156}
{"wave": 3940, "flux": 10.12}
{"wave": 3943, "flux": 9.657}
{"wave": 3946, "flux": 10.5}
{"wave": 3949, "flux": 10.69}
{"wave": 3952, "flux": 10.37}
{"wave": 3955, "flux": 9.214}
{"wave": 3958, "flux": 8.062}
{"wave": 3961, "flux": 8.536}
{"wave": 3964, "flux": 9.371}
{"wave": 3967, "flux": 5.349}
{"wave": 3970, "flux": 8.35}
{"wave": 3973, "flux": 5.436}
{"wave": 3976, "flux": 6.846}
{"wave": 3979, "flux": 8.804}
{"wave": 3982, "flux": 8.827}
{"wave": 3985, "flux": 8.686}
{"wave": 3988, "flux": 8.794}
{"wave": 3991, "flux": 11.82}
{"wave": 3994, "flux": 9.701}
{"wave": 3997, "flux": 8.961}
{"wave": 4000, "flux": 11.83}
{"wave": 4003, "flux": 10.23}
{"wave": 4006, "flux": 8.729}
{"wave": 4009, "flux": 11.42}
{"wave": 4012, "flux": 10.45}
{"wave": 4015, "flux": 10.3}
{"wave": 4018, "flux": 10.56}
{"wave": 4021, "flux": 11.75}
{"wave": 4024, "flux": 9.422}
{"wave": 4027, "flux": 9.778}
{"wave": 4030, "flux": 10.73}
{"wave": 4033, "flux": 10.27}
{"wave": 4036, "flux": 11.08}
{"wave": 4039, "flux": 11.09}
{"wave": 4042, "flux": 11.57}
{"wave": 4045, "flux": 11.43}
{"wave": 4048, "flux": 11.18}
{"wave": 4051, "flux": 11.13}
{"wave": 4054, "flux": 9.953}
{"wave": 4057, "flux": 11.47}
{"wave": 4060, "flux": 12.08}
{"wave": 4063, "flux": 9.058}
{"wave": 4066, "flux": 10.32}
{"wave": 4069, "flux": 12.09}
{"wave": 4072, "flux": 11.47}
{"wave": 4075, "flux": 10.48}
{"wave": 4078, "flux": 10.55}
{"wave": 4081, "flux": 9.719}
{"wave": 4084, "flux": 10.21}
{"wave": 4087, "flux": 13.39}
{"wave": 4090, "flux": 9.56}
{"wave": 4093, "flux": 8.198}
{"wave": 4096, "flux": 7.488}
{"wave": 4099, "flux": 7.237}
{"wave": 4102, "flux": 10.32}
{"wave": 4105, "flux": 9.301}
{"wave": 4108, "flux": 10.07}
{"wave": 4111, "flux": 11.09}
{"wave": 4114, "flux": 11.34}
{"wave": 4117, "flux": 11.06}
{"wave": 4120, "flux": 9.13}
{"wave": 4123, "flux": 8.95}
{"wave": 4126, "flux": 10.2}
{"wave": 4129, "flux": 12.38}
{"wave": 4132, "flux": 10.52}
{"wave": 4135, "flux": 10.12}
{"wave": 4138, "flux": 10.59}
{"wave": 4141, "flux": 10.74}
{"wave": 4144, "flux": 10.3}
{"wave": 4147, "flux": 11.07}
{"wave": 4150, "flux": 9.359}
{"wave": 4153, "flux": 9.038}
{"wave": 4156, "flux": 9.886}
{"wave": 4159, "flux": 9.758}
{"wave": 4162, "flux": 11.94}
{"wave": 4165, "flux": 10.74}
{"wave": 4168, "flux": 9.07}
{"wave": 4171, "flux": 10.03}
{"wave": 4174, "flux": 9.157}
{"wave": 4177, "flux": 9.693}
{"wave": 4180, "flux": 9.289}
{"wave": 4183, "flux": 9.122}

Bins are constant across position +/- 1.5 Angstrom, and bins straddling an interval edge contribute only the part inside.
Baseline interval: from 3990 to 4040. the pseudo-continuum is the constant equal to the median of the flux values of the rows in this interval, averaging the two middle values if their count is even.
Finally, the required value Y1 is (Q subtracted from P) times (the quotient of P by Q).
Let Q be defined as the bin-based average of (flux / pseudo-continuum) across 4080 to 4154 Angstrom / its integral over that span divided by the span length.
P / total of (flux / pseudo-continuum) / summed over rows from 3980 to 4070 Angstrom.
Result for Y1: 912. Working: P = 30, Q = 0.96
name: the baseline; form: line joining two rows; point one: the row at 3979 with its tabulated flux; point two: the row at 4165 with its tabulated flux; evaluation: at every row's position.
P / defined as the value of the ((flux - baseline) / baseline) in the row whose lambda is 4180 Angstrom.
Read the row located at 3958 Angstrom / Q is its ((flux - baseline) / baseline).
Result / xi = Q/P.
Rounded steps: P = -0.15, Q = -0.06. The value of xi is 0.4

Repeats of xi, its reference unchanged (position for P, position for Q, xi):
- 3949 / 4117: 0.3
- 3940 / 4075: 0.3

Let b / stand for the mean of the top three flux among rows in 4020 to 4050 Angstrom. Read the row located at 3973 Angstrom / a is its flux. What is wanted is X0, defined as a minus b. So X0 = -6.1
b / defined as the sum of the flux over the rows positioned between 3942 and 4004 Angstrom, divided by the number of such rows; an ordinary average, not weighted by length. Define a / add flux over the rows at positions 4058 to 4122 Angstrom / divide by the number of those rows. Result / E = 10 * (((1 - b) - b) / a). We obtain -17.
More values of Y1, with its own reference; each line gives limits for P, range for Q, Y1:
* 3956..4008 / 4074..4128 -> 198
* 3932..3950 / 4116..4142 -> 24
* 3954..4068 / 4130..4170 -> 1258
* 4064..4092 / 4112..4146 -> 78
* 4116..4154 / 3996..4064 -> 147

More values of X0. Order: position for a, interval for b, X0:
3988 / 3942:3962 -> -1.7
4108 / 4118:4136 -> -1.0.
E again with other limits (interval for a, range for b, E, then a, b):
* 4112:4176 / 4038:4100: -19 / 10.3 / 10.5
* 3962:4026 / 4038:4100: -21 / 9.3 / 10.5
